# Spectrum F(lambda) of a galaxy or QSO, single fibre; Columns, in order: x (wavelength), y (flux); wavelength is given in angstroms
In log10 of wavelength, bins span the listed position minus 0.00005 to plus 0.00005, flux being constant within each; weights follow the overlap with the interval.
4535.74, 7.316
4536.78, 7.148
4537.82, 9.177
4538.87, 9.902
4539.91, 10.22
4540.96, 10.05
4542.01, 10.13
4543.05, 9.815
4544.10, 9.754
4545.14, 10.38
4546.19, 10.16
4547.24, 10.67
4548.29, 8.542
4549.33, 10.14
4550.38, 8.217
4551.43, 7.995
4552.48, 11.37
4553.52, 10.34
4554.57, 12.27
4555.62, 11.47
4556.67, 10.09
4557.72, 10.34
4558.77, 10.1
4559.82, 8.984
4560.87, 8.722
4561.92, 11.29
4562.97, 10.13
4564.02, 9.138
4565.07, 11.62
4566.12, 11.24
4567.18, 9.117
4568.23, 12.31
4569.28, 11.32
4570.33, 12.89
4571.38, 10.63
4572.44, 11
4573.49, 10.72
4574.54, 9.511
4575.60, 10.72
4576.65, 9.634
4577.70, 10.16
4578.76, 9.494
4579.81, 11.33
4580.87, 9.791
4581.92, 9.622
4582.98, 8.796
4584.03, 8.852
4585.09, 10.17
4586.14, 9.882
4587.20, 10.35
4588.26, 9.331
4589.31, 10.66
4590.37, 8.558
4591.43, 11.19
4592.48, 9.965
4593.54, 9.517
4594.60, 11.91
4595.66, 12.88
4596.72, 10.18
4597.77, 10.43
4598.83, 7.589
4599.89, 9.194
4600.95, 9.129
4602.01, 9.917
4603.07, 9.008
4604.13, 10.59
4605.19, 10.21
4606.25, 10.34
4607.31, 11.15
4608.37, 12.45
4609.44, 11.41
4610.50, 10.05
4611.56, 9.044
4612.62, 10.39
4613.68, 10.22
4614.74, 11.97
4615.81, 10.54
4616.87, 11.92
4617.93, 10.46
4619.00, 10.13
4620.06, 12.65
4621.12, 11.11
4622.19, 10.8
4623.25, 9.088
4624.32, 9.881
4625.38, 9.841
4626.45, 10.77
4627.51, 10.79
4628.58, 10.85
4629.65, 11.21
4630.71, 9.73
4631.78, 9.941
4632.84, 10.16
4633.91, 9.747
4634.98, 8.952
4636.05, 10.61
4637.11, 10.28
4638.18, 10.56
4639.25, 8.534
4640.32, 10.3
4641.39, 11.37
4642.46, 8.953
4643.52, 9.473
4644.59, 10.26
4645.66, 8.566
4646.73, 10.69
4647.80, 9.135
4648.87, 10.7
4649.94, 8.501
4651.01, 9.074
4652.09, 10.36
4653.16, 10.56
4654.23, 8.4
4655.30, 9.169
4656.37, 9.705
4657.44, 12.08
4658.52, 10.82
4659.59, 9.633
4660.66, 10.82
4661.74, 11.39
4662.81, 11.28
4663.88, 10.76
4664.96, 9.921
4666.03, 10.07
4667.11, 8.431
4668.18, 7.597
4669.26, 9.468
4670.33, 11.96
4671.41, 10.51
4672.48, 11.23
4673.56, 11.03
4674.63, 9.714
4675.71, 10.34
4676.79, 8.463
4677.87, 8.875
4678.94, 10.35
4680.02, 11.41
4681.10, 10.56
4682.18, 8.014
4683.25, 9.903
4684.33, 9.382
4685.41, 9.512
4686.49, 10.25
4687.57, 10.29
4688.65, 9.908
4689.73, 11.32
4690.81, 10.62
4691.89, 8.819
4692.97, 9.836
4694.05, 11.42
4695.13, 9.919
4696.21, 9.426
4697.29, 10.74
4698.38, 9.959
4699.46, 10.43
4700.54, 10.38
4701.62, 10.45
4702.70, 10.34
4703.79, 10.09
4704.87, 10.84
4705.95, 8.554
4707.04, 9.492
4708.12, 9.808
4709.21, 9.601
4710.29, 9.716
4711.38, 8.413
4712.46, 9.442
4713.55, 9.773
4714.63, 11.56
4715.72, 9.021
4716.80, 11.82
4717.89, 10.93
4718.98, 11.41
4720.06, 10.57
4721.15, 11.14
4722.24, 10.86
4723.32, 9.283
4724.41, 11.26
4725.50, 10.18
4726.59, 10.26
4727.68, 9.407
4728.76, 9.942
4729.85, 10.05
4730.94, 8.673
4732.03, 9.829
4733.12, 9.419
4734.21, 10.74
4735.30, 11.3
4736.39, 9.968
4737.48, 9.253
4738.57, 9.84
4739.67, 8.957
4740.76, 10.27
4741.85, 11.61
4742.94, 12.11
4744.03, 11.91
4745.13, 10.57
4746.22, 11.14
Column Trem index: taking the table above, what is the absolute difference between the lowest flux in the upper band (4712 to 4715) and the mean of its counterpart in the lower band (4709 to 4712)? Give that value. 0.2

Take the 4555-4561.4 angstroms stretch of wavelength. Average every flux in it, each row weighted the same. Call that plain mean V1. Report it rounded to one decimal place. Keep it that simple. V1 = 10.0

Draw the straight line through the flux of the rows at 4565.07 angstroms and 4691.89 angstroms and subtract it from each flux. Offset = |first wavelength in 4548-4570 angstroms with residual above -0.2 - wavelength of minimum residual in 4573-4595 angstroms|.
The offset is 35.8 angstroms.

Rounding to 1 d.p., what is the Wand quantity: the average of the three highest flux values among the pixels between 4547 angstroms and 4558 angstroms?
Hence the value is 11.7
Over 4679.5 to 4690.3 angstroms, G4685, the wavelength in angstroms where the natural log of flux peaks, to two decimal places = 4680.02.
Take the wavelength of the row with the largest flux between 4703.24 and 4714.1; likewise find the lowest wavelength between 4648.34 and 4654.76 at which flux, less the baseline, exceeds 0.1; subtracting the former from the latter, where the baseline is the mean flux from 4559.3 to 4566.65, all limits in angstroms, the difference -56.0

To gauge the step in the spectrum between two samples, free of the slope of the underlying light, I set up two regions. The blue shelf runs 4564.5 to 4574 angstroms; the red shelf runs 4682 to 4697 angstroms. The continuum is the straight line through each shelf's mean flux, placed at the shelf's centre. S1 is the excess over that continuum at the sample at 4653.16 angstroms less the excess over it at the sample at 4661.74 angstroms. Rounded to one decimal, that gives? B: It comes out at -0.9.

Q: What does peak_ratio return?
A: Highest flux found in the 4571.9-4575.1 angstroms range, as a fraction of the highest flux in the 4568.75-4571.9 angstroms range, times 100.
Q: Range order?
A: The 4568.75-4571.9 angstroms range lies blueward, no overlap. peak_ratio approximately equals 85.3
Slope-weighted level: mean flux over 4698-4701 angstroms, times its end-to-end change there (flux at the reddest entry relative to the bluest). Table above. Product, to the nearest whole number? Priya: 4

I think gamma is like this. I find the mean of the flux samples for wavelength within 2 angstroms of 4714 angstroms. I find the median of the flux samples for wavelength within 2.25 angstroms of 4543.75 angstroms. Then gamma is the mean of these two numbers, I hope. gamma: 10.0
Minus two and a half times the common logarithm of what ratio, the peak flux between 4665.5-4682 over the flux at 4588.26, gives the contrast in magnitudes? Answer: -0.27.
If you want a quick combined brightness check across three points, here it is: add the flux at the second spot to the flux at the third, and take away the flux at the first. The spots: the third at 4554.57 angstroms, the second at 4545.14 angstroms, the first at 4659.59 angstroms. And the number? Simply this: 13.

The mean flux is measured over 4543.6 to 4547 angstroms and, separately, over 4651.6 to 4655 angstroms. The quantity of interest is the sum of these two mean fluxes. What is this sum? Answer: 19.9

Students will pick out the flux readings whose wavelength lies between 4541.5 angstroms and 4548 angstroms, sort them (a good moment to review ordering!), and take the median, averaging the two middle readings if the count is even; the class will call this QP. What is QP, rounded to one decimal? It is 10.1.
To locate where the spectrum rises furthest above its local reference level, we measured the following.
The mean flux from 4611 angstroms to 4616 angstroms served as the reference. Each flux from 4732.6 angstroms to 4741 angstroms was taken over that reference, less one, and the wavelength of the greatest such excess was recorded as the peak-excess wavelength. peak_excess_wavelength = 4735.30 angstroms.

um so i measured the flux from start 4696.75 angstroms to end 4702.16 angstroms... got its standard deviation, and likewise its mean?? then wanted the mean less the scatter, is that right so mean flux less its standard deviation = 10.1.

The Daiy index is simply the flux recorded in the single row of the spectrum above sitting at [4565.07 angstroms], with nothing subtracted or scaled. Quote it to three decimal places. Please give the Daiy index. 11.620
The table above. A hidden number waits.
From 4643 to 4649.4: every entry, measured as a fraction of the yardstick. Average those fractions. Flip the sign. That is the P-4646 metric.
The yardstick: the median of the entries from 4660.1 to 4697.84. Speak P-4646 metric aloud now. -0.96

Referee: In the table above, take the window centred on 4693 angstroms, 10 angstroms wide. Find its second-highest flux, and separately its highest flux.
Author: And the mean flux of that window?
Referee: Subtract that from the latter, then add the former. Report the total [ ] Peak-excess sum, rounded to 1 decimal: 12.5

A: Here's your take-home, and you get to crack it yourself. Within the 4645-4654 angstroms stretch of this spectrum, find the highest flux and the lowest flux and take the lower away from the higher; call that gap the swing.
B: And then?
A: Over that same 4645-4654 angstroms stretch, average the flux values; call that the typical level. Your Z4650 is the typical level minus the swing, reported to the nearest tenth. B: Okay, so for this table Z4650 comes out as 7.5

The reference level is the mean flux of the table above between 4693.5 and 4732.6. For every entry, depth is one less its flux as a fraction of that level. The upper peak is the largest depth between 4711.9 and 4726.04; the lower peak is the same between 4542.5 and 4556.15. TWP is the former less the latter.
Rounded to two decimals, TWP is -0.10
